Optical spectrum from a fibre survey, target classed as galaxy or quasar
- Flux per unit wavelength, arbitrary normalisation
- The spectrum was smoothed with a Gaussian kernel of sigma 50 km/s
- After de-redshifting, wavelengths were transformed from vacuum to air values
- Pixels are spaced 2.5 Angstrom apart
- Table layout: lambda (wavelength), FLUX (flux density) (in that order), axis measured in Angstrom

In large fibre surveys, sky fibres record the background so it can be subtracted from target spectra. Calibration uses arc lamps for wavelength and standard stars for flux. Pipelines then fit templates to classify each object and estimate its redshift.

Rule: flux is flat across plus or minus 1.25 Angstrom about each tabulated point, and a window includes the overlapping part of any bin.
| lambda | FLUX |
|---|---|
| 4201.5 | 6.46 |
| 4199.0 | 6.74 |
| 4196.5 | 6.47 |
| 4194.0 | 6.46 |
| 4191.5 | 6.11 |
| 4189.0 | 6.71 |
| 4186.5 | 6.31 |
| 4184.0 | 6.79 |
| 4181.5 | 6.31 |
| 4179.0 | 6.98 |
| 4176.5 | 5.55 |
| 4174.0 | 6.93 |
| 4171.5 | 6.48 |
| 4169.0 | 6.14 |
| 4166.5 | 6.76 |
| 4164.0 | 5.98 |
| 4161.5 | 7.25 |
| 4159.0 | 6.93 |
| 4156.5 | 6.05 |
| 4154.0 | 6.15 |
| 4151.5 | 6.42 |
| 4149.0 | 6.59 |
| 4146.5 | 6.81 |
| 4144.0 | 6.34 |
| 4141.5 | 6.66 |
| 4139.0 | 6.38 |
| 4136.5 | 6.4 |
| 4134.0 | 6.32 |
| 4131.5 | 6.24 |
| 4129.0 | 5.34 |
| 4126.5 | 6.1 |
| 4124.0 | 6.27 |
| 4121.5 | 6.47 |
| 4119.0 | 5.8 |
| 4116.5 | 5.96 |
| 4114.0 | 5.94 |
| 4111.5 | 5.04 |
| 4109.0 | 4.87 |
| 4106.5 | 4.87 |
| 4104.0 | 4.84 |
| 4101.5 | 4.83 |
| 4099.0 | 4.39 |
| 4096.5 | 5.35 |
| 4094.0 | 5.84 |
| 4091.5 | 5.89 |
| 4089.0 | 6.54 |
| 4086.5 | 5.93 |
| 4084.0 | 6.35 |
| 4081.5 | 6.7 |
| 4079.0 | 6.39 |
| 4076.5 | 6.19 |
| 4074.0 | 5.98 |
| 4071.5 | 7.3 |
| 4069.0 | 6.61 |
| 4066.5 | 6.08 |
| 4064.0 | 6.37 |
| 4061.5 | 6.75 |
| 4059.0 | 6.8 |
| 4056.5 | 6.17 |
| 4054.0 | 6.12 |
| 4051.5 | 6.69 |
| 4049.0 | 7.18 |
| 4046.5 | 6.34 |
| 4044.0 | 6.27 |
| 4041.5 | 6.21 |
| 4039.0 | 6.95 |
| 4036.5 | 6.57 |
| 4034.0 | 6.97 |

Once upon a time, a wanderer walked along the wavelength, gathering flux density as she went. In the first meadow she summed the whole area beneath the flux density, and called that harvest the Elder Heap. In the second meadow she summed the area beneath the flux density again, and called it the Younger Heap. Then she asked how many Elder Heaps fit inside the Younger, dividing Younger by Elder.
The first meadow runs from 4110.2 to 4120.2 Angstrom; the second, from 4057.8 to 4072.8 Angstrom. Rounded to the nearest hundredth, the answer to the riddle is 1.76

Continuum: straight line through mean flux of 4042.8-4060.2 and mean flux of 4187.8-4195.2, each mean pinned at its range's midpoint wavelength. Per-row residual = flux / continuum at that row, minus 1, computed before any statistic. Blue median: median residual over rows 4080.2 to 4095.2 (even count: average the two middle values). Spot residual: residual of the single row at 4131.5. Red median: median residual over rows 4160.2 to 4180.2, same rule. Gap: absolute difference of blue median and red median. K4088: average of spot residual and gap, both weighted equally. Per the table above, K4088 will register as 0.02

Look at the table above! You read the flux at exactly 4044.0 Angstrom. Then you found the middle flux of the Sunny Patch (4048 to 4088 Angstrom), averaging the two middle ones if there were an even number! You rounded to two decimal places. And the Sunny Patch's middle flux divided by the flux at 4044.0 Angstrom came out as 1.02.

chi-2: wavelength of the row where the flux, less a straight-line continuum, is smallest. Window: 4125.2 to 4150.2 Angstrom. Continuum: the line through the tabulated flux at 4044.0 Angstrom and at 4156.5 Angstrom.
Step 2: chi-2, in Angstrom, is 4129.0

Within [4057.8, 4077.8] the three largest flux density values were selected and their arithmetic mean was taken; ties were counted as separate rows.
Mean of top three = 6.95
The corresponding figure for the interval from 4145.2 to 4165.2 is 7.00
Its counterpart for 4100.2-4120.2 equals 5.90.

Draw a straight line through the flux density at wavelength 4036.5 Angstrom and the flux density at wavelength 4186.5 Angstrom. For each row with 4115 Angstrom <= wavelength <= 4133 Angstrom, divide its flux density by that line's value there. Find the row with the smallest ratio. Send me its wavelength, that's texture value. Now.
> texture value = 4129.0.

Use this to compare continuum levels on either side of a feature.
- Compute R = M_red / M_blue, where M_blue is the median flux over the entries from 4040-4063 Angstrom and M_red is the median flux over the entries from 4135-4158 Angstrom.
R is 1.01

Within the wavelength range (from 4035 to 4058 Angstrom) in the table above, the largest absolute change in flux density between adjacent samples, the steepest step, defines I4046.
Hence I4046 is 0.84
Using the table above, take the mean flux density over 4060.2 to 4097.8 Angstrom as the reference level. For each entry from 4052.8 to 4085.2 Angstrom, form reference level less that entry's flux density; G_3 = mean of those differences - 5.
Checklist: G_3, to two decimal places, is -5.16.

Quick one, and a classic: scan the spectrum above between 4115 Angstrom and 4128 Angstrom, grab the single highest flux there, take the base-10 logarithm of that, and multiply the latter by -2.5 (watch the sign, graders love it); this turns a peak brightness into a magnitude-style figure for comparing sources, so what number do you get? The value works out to -2.03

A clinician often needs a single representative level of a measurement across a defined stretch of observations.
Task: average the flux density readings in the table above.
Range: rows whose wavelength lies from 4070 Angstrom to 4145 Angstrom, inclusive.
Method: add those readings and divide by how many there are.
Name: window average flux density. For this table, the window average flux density 5.92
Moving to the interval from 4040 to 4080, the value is 6.47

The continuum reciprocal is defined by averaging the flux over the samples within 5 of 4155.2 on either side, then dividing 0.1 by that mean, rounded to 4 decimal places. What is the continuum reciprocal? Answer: 0.0157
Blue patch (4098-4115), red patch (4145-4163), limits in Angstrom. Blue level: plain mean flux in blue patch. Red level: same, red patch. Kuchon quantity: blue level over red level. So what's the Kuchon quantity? 0.75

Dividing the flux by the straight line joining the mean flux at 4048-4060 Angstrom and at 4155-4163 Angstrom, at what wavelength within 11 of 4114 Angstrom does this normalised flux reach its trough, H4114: 4104.0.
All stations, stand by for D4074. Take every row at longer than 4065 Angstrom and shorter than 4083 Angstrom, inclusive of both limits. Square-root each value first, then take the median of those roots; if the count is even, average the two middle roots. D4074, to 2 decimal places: 2.53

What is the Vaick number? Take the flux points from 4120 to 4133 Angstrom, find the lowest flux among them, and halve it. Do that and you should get 2.7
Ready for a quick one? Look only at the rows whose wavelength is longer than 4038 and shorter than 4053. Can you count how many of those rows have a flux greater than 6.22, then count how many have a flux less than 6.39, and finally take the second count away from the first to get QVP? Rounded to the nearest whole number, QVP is 2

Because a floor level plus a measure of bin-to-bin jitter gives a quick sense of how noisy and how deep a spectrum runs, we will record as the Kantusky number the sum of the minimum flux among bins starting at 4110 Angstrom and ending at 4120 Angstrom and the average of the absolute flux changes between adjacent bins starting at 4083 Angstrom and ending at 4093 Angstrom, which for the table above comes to 5.6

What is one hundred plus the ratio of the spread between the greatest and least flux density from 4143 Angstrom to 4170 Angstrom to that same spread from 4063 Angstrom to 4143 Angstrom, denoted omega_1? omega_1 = 100.4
